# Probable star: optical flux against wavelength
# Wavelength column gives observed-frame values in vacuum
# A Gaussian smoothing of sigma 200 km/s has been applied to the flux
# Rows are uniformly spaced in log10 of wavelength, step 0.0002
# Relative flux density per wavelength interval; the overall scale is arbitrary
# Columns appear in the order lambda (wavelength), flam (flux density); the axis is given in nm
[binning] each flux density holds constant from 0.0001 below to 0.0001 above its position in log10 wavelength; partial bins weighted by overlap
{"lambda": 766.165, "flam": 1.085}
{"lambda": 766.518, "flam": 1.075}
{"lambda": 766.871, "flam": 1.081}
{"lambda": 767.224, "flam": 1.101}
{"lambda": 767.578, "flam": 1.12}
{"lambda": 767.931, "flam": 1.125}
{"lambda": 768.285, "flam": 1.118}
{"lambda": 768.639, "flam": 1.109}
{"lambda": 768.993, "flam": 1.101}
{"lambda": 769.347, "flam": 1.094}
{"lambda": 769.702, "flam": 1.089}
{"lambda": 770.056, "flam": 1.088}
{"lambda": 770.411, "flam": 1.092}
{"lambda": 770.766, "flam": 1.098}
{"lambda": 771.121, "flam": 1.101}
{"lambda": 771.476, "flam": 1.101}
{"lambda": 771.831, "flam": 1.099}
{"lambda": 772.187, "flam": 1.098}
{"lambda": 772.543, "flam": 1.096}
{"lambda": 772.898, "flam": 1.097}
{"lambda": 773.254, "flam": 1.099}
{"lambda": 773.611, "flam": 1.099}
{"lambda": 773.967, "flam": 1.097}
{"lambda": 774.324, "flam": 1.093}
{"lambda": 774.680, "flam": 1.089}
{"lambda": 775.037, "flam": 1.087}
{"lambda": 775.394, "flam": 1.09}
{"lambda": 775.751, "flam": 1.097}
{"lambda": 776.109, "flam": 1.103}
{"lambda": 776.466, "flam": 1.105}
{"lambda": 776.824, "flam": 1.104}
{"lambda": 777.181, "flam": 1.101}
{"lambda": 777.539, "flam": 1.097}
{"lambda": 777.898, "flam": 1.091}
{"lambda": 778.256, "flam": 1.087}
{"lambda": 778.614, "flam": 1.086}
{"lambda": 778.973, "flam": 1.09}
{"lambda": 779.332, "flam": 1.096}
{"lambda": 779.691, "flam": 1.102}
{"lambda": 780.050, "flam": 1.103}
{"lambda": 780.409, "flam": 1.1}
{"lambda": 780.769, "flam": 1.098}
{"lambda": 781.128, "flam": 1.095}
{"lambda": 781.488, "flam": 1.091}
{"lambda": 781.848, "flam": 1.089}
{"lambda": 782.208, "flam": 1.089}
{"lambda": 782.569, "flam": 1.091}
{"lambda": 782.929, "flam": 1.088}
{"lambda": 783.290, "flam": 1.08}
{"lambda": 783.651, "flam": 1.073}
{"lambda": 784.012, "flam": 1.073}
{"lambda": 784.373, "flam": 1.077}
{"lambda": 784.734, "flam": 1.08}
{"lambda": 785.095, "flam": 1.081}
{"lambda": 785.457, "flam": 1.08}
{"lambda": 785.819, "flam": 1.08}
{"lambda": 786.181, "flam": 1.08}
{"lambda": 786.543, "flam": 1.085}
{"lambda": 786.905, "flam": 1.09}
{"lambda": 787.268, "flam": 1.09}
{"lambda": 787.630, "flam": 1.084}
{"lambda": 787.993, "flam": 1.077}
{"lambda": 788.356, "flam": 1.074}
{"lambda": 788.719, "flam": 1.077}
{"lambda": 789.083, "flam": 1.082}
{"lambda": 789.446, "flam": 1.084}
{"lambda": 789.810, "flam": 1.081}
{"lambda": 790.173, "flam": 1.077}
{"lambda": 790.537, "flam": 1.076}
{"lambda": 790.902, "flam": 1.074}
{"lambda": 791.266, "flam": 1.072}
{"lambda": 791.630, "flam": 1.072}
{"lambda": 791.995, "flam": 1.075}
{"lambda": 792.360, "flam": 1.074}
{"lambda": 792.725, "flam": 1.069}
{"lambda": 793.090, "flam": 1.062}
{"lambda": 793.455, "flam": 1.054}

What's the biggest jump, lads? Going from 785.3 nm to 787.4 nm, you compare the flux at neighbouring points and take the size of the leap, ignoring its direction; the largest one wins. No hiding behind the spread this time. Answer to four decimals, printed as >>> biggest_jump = 0.0050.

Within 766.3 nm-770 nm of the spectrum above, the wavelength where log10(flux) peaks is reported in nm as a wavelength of 767.931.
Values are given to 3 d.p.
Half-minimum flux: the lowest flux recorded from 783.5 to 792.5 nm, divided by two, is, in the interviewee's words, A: 0.536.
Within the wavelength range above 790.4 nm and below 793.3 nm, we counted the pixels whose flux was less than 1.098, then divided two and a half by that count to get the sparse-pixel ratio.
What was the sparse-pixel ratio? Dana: 0.31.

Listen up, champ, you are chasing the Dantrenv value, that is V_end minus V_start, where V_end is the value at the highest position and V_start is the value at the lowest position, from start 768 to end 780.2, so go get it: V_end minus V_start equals -0.015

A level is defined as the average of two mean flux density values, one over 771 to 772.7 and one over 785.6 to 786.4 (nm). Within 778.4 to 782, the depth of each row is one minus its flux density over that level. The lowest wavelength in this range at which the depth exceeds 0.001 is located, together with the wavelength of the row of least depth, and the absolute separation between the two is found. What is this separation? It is 1.44 nm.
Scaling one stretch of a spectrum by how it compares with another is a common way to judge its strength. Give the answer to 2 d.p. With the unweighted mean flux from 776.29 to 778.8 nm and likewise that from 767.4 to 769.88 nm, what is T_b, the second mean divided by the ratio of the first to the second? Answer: 1.12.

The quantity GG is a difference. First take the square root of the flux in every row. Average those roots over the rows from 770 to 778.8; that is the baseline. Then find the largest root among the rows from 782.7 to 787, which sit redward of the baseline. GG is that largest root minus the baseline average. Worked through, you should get -0.0028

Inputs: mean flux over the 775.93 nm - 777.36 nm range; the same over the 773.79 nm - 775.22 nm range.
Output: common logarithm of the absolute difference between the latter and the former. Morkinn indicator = -1.9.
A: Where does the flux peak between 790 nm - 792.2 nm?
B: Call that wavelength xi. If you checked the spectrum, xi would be 790.173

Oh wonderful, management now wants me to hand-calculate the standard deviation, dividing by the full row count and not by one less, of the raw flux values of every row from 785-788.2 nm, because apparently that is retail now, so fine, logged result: 0.0043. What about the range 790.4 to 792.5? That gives 0.0015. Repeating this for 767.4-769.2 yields 0.0085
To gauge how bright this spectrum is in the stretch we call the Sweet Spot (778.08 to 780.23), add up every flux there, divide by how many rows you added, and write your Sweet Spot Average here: 1.09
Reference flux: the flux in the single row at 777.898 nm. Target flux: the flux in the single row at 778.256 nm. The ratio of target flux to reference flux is 0.996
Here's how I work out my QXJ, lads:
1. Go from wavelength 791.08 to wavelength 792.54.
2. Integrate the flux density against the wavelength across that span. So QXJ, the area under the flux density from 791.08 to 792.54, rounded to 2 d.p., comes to 1.57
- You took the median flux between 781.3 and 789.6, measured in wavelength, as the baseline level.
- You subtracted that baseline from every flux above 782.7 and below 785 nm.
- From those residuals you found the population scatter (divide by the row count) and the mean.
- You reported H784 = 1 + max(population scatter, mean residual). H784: 1.01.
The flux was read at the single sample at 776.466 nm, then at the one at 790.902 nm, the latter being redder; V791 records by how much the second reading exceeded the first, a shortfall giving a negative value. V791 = -0.031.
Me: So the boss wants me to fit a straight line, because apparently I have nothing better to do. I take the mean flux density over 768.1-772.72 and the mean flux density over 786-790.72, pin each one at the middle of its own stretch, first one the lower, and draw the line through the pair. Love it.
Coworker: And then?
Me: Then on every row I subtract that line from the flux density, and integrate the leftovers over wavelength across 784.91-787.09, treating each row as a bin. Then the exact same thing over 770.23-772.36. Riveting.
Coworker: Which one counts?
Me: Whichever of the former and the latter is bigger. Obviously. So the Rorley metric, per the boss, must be 0.001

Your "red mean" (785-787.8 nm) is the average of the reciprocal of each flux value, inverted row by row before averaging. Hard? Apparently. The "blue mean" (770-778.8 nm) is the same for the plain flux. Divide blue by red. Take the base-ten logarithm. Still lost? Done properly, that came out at 0.0747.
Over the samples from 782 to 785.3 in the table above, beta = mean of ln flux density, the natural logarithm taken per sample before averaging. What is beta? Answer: 0.0782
